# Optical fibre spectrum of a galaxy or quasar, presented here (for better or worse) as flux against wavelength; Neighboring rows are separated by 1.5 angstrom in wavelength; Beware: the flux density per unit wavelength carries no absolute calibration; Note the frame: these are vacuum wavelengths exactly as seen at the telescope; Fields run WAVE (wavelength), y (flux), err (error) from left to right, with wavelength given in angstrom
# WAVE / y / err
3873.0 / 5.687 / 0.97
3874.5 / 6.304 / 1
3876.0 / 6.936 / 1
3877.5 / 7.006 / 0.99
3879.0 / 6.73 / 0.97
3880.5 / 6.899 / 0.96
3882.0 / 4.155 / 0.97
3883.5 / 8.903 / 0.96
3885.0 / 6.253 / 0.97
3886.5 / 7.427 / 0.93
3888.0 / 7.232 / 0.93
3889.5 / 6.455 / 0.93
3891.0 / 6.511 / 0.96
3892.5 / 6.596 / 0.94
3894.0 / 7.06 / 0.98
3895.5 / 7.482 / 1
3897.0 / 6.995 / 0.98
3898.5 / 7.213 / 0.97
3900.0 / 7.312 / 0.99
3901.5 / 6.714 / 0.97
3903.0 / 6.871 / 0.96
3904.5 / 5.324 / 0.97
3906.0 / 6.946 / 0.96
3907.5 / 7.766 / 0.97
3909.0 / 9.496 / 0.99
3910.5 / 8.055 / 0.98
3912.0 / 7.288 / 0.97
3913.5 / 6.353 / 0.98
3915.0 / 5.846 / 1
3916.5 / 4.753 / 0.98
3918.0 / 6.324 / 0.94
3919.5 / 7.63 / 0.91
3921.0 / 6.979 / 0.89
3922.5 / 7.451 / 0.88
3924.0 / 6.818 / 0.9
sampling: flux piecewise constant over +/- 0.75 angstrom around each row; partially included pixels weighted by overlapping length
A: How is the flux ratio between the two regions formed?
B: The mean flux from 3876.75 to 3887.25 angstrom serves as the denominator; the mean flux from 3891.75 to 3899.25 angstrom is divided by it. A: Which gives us 1.04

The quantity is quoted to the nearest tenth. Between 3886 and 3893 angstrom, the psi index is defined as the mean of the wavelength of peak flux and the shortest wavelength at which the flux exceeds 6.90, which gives 3886.5 angstrom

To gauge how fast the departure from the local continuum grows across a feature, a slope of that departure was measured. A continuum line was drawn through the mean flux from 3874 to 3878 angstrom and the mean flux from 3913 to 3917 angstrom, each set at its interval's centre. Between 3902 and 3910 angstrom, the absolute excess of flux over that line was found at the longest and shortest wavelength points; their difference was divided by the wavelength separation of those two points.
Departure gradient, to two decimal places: 0.47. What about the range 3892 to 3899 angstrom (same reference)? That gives 0.13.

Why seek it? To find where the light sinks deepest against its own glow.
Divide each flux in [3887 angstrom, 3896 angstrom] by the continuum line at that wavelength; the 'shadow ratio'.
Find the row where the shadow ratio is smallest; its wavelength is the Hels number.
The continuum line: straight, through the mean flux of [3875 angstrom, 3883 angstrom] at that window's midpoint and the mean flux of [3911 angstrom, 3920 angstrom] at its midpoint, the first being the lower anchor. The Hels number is 3889.5 angstrom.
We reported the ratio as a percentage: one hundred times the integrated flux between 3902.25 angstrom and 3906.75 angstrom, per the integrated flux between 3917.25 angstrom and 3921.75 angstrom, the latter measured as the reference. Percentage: 91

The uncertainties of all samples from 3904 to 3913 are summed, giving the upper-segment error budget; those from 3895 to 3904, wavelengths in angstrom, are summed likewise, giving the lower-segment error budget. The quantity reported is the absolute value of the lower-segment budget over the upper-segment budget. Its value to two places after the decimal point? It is 1.01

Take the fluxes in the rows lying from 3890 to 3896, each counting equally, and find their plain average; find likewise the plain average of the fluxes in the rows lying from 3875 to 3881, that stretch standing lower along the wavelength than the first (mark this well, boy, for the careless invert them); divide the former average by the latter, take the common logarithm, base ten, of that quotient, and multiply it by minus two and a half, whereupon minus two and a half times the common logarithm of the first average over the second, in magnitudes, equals 0.00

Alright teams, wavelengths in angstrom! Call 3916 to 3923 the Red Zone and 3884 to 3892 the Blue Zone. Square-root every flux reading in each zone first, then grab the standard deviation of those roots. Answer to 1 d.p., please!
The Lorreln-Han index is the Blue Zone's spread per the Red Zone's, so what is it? 0.4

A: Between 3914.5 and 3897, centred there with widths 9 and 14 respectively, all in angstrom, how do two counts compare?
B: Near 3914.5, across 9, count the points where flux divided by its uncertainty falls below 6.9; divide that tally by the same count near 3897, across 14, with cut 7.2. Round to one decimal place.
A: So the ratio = 0.8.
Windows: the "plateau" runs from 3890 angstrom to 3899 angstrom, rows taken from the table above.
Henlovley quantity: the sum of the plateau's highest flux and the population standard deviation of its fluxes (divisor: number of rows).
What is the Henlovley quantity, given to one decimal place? 7.8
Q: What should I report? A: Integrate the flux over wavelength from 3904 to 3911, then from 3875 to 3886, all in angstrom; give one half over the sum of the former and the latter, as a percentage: 0.39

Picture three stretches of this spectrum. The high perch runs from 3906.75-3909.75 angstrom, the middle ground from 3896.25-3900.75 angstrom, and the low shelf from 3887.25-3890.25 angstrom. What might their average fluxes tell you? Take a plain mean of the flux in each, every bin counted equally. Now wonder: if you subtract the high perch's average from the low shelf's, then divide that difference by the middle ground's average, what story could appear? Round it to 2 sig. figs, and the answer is -0.25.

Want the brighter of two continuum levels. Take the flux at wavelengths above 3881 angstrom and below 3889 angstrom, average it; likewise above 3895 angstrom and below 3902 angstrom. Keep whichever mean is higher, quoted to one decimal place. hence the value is 7.1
